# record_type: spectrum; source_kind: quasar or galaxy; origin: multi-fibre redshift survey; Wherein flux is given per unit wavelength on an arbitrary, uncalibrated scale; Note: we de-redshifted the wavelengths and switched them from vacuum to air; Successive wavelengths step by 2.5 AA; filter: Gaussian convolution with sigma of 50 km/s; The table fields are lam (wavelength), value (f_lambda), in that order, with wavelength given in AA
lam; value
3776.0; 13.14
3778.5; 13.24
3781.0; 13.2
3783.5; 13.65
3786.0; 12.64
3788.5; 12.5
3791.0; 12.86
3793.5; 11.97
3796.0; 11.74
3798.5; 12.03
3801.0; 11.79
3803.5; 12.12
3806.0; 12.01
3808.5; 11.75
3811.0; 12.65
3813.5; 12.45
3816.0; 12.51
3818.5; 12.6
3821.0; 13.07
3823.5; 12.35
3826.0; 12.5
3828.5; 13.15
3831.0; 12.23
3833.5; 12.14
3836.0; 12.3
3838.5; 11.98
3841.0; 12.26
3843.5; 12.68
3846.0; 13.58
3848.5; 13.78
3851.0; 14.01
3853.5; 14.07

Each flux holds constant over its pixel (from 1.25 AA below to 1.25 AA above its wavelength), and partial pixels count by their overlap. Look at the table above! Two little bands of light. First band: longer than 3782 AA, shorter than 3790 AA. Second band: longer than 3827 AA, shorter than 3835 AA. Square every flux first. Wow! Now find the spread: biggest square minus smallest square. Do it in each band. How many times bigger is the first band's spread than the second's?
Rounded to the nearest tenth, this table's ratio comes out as 1.2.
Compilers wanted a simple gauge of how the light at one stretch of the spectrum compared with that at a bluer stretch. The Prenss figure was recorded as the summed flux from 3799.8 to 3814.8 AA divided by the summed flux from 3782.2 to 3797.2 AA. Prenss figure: 0.97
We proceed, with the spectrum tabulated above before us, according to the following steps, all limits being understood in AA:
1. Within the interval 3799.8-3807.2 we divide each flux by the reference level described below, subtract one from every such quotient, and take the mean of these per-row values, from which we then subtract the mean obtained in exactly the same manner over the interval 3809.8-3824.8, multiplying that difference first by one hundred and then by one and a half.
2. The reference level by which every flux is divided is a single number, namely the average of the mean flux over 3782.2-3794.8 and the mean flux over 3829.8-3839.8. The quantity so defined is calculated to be -7.6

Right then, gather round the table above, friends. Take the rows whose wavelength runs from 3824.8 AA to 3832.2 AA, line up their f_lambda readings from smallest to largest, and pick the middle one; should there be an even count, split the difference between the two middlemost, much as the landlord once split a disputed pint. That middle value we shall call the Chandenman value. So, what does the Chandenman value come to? 12.5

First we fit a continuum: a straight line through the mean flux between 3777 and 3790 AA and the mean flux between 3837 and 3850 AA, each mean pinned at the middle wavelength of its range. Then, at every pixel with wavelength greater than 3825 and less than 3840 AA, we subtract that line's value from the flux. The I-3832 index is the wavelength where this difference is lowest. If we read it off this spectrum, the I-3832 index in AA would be 3838.5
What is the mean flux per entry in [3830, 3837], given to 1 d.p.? 12.2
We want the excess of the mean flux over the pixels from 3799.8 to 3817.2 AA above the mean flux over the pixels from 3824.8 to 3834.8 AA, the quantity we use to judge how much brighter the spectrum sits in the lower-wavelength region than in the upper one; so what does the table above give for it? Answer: -0.3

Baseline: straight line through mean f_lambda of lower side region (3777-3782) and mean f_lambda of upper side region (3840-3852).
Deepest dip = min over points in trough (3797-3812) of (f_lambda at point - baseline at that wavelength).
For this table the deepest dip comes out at -1.49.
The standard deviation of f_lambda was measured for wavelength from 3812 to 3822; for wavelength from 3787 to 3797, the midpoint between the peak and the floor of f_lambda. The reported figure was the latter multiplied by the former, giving 3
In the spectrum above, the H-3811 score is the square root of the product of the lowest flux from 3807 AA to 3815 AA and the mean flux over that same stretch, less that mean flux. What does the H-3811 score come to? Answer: -0.27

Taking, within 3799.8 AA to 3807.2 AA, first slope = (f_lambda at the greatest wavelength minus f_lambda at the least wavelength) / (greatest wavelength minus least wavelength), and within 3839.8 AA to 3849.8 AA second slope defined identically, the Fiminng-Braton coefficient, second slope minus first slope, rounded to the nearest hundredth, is 0.16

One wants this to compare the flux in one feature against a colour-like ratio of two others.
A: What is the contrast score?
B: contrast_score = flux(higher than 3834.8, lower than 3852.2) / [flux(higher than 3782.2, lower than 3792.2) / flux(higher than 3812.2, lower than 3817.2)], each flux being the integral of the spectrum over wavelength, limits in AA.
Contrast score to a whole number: 109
